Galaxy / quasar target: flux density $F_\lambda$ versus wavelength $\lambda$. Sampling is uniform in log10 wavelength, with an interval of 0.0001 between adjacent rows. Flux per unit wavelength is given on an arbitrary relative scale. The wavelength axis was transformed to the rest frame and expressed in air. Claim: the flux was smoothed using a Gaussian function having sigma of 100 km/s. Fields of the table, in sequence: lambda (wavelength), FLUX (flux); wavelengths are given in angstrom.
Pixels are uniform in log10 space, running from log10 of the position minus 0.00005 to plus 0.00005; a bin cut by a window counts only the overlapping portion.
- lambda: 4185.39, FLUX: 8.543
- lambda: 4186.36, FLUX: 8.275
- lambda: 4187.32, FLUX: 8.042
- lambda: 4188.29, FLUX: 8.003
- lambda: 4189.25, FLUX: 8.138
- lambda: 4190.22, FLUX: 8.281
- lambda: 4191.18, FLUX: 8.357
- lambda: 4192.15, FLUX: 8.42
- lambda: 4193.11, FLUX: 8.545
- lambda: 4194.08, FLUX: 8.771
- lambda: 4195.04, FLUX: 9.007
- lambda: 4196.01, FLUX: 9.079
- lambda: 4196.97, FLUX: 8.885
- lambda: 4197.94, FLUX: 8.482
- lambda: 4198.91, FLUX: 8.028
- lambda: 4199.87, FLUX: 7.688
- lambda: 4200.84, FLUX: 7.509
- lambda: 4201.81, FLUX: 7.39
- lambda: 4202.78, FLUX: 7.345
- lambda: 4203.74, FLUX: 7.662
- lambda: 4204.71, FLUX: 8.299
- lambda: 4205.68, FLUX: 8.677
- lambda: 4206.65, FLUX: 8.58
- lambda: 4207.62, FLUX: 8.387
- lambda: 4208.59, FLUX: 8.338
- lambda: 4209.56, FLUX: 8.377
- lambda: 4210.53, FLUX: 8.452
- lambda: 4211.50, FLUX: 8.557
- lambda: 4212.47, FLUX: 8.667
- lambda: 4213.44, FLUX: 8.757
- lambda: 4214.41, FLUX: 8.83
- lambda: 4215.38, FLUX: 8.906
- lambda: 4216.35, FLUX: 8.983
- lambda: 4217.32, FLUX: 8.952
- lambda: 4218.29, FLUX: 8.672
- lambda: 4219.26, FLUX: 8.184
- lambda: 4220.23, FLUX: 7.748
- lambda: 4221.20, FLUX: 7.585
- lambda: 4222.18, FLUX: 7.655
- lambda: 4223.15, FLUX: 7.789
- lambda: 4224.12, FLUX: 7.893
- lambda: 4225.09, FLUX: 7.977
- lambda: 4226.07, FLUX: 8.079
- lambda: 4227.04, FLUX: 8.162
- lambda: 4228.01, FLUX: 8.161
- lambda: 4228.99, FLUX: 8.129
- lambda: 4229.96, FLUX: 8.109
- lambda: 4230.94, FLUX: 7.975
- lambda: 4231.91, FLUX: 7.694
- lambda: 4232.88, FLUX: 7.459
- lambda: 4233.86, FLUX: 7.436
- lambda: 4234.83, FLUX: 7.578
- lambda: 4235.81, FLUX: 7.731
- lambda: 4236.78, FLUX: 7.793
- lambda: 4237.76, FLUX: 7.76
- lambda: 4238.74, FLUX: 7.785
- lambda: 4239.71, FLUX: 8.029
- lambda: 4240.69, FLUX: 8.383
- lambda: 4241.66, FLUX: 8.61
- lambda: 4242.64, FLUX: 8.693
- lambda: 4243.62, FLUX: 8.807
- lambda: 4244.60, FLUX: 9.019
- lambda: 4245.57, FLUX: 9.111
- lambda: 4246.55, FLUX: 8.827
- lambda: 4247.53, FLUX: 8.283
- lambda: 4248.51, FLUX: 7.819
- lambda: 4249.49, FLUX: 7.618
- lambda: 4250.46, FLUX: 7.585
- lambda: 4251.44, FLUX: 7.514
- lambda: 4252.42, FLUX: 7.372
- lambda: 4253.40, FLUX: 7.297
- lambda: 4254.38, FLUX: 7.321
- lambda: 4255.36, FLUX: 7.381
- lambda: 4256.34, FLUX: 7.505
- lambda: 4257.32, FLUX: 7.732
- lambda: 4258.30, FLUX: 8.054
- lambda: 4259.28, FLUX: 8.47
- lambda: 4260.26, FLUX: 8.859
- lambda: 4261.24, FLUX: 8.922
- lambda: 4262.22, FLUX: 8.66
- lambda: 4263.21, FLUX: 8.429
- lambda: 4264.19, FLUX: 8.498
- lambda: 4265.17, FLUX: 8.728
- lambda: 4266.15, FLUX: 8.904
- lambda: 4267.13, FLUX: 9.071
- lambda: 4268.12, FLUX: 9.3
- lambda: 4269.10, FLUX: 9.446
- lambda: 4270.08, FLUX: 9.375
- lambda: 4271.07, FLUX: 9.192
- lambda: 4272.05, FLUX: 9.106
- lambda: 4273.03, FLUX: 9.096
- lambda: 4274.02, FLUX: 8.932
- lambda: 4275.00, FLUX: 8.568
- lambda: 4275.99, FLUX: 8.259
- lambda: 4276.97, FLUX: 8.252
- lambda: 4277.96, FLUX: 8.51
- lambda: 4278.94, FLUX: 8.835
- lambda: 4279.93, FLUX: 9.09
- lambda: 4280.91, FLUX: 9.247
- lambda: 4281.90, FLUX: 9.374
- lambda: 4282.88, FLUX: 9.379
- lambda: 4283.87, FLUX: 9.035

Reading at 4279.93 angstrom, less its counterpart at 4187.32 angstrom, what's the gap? 1.0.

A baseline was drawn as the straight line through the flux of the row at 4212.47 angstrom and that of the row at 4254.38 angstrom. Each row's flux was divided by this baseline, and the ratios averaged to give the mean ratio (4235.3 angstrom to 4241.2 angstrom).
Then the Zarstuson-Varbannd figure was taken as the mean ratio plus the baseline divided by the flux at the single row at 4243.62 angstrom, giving 1.88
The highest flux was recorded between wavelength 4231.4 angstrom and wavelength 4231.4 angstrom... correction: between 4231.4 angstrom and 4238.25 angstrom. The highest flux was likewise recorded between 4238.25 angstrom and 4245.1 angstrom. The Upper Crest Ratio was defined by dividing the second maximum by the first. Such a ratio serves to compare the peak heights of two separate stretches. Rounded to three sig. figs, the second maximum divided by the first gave 1.16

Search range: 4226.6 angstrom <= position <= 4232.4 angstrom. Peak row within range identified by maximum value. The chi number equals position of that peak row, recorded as 4227.04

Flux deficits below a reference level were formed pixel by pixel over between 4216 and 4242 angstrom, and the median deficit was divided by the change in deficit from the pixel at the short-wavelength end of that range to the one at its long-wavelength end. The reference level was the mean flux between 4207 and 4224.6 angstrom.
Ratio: 1.1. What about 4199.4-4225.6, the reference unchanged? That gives -0.1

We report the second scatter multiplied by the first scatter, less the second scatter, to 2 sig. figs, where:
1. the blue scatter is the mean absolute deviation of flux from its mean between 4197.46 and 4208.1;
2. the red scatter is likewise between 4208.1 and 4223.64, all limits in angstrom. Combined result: -0.22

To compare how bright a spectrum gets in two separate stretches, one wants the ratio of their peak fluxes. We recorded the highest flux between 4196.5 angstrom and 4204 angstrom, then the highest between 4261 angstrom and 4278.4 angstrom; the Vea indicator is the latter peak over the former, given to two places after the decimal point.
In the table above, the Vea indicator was 1.06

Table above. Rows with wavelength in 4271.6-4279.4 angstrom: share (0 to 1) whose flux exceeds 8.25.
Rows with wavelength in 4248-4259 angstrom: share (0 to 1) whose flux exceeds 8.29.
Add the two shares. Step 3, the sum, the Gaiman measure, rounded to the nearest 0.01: 1.00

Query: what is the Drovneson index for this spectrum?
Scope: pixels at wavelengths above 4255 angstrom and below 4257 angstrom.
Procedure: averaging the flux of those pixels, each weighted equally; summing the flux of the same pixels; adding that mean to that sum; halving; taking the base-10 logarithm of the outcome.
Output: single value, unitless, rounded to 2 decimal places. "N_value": 1.05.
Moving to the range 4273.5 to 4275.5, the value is 1.12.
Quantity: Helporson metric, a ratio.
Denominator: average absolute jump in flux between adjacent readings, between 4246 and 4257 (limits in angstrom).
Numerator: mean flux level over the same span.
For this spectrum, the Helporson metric 44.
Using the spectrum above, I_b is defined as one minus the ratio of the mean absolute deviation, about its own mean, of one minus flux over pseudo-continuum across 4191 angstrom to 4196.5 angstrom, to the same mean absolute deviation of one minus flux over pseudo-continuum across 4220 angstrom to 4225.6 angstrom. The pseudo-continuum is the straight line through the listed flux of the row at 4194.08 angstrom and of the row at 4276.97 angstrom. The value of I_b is -1.2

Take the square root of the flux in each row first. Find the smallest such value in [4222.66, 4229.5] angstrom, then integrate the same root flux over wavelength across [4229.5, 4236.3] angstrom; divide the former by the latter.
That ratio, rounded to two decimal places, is 0.15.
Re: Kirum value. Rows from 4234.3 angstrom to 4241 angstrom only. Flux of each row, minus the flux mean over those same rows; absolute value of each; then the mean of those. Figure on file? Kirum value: 0.19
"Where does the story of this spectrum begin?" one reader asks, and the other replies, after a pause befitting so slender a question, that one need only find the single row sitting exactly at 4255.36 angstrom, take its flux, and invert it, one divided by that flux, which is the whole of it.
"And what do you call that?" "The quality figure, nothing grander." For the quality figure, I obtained 0.135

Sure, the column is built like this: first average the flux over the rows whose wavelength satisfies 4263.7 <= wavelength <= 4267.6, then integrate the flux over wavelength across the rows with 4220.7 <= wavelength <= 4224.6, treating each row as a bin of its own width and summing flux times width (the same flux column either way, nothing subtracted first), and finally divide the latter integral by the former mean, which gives 3.42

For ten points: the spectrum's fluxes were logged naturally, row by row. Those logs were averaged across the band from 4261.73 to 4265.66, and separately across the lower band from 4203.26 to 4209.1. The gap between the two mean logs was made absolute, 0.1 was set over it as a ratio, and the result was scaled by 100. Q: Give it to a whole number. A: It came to 324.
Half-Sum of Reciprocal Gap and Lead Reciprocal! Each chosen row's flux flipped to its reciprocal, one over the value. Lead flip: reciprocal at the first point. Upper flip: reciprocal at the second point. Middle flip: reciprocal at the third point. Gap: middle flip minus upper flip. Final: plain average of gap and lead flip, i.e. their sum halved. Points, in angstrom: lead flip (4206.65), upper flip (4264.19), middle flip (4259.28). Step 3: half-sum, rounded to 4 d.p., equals 0.0585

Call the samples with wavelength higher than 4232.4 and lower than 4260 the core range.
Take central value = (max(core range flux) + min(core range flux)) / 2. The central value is 8.20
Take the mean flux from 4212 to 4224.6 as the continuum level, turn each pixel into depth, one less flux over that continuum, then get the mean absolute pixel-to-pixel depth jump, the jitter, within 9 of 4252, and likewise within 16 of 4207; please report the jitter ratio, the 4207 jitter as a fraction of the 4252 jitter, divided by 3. 0.30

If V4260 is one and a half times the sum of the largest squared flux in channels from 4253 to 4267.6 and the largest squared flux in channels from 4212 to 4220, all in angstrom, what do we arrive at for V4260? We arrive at 244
